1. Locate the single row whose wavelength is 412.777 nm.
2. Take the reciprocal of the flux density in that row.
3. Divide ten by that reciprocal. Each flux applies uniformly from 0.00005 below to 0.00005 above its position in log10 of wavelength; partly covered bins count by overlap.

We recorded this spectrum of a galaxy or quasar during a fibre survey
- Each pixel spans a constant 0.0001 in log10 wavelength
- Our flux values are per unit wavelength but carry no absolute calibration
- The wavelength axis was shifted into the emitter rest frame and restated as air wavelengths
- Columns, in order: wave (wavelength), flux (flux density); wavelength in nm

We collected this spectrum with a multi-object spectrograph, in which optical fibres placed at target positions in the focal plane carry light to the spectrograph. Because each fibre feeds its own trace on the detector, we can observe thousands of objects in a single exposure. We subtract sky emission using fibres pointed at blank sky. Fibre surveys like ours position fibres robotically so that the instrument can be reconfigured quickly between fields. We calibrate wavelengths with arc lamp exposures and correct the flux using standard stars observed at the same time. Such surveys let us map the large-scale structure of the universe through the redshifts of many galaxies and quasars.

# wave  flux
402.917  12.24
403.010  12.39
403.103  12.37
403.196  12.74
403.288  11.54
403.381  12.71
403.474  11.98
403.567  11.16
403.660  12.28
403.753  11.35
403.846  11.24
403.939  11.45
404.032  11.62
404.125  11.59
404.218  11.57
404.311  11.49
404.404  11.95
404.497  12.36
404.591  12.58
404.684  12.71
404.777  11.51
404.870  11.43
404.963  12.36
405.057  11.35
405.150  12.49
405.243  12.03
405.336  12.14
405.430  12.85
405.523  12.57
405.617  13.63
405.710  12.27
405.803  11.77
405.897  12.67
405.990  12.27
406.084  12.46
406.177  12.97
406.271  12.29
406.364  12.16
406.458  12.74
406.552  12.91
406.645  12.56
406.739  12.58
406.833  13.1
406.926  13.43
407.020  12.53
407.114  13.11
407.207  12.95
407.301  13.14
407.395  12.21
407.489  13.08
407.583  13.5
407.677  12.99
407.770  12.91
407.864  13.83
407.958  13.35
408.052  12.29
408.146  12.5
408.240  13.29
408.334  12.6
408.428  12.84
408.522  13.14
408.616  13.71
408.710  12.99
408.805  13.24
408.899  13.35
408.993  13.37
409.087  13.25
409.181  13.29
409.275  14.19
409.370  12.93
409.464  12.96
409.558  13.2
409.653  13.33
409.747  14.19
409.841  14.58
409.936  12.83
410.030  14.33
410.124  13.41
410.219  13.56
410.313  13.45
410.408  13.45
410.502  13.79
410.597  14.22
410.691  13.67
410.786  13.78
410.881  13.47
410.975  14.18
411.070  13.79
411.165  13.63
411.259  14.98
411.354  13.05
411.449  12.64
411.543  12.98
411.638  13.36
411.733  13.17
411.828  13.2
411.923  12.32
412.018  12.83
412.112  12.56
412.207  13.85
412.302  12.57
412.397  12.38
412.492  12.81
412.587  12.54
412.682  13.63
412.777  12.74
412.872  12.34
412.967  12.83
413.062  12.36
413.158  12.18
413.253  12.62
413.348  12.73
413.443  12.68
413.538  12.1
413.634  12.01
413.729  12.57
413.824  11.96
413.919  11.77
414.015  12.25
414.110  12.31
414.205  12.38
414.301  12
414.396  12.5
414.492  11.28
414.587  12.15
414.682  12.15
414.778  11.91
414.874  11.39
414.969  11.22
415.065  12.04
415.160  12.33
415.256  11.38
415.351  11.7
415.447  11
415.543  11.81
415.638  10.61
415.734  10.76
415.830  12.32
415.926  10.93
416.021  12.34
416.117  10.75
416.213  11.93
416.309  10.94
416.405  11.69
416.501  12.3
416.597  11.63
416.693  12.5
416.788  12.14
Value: 127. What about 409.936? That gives 128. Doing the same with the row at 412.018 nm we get 128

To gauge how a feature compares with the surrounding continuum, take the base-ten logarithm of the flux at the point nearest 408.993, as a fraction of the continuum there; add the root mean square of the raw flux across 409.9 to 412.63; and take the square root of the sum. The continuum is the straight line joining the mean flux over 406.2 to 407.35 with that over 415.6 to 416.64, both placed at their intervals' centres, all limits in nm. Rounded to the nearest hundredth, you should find 3.66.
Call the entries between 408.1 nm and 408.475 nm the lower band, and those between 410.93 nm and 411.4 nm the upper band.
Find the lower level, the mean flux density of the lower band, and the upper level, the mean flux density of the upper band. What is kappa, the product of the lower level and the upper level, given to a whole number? 178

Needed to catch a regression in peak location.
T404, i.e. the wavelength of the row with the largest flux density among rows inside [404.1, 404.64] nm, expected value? 404.591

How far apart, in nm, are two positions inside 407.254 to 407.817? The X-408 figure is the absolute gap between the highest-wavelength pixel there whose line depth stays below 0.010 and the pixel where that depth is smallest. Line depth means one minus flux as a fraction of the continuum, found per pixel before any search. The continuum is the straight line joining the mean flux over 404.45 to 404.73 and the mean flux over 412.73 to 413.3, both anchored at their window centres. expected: 0.19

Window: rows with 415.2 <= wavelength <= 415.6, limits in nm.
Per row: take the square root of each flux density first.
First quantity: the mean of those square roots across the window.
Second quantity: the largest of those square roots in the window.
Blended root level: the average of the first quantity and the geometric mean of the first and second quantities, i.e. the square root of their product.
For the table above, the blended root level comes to 3.40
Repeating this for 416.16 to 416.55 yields 3.44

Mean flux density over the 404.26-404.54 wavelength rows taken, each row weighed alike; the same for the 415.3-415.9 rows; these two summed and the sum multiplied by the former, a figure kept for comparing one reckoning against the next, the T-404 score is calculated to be 278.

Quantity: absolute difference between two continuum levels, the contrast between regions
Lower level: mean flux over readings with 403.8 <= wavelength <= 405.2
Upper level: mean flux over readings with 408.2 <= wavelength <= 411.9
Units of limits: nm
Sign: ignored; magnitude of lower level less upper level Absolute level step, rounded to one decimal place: 1.6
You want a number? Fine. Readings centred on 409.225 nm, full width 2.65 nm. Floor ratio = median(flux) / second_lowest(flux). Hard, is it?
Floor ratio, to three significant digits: 1.06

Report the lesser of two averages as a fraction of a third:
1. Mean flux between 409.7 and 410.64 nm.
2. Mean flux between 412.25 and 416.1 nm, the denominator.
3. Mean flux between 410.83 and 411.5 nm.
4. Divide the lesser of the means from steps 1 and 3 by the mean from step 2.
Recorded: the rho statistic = 1.13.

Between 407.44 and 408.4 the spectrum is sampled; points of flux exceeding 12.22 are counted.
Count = 10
